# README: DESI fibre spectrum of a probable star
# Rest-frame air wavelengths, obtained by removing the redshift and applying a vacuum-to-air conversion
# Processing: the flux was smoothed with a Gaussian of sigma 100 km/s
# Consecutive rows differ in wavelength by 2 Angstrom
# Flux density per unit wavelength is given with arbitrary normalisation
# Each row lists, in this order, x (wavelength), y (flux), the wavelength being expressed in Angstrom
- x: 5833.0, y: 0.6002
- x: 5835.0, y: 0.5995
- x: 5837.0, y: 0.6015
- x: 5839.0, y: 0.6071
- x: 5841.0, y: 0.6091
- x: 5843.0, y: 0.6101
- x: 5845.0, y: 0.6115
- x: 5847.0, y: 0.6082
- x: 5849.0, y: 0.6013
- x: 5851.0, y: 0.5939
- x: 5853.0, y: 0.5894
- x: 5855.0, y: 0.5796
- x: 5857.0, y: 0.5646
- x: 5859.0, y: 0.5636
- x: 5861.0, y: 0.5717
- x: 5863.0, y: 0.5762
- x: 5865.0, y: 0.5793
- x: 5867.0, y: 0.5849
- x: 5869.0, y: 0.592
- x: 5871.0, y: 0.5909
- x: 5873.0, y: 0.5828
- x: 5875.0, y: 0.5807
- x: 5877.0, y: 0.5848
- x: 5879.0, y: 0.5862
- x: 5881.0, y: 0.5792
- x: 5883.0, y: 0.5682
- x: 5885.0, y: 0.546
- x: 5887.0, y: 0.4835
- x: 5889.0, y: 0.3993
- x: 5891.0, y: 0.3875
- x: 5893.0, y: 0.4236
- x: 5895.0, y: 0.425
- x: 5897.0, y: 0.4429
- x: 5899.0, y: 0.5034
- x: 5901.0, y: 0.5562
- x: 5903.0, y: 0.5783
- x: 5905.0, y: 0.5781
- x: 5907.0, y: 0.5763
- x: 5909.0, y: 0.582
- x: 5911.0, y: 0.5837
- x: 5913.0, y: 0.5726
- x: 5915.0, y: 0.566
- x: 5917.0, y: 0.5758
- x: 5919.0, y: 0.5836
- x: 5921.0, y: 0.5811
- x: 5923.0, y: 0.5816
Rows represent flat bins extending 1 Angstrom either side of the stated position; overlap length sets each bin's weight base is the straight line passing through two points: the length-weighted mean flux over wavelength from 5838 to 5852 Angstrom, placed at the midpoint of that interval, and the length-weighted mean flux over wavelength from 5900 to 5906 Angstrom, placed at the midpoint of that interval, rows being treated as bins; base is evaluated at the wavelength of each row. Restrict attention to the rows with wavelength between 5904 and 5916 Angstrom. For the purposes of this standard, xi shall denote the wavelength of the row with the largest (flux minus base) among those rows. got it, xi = 5911.0 Angstrom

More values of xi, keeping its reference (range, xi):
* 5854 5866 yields 5865.0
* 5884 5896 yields 5885.0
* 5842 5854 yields 5845.0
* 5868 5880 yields 5879.0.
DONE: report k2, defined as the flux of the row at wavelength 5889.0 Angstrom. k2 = 0.3993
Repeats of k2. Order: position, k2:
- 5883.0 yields 0.5682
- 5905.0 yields 0.5781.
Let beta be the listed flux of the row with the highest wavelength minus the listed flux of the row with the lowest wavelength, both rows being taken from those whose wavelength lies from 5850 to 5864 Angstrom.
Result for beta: -0.02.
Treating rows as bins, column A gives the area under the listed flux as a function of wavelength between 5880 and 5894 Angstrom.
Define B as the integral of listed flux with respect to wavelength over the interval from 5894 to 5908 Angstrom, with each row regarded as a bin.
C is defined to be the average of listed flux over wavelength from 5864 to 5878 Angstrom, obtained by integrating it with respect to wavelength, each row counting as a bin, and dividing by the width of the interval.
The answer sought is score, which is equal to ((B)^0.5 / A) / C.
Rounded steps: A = 6.8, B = 7.3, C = 0.585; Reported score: 0.68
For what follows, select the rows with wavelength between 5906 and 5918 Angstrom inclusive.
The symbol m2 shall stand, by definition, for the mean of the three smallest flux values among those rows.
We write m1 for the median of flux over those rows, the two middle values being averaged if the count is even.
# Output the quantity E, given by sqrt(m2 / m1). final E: 0.996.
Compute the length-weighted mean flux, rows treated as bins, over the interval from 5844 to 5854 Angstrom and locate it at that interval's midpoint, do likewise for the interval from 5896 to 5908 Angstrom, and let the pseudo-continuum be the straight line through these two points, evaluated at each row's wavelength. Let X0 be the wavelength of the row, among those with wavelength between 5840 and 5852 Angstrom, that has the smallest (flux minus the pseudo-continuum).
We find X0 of 5851.0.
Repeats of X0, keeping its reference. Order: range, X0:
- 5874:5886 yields 5885.0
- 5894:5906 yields 5895.0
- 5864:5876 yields 5865.0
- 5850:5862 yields 5857.0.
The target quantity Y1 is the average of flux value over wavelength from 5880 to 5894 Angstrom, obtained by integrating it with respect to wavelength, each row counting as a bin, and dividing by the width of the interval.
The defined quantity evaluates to 0.48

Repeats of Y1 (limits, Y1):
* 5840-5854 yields 0.60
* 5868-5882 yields 0.59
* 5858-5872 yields 0.58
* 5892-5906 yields 0.50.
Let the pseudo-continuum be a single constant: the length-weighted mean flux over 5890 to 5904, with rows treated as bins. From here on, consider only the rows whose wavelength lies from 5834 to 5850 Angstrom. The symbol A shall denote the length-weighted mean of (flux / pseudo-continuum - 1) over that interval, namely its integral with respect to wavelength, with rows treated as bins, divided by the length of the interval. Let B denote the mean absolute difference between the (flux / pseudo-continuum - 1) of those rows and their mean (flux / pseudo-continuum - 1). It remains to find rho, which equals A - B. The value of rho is 0.27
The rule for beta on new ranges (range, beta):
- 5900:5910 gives 0.03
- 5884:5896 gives -0.12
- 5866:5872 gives 0.01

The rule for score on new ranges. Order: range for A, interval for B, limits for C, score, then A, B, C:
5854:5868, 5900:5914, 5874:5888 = 0.63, 8.0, 8.1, 0.561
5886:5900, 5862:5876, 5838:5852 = 0.77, 6.1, 8.2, 0.606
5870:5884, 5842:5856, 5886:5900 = 0.81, 8.1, 8.4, 0.438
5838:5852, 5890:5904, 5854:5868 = 0.53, 8.5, 6.6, 0.574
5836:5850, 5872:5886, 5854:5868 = 0.58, 8.5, 8.1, 0.574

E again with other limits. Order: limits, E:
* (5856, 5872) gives 0.990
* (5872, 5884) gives 0.995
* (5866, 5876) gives 0.998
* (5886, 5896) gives 0.976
